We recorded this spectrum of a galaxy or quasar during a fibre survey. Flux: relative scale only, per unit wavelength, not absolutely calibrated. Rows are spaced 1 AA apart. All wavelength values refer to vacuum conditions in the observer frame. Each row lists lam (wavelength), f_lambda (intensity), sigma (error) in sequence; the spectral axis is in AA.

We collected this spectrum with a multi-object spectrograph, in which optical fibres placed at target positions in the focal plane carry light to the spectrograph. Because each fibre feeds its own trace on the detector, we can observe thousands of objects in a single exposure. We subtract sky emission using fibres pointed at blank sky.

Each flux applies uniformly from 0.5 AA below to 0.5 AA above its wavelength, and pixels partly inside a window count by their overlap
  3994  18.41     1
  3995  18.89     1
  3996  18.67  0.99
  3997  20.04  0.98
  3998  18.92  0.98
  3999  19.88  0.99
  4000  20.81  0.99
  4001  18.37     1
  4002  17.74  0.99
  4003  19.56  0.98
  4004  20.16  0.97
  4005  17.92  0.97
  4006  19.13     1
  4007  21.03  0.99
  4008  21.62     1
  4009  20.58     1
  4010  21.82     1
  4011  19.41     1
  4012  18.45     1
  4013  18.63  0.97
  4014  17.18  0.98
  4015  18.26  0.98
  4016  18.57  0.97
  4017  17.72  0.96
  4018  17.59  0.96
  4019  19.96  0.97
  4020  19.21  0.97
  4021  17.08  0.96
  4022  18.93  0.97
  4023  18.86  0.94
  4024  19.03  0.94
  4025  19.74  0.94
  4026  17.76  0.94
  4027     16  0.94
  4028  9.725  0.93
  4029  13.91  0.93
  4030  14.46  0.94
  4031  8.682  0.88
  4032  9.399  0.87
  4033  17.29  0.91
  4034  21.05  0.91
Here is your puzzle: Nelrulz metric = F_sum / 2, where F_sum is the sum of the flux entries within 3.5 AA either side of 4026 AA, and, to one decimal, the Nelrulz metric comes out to 57.5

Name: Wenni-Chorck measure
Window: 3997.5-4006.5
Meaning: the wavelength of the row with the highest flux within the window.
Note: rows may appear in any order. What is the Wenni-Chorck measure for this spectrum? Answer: 4000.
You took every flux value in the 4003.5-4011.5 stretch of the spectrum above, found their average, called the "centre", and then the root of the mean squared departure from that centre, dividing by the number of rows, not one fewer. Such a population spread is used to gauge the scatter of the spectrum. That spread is 1.2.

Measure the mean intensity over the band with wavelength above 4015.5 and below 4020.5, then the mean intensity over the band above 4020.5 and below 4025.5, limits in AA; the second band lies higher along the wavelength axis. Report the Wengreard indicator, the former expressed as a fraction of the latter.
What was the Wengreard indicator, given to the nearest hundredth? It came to 0.99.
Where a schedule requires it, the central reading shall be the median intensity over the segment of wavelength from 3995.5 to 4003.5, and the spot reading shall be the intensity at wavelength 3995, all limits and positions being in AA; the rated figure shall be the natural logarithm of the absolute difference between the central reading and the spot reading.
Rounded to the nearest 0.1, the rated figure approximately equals -1.0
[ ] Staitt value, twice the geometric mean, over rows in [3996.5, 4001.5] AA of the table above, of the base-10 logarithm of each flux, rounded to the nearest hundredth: 2.58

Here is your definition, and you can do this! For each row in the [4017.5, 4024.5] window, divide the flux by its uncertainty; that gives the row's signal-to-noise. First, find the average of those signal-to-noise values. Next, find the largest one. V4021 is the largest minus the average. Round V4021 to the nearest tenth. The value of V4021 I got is 1.1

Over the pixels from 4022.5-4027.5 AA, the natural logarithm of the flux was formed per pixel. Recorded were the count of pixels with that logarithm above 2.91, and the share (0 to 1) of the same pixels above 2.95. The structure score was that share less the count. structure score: -2.8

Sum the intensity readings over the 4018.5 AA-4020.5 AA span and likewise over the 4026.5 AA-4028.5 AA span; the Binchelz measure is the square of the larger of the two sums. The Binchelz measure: 1534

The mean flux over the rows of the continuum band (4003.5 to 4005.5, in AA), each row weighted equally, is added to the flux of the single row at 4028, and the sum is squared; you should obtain 827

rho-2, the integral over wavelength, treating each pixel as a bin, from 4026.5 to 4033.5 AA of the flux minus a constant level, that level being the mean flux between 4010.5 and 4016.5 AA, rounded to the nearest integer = -39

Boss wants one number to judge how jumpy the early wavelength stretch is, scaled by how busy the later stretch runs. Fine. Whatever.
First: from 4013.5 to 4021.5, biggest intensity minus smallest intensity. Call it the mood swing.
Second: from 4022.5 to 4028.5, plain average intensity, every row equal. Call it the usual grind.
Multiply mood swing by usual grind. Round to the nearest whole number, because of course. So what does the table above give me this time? 49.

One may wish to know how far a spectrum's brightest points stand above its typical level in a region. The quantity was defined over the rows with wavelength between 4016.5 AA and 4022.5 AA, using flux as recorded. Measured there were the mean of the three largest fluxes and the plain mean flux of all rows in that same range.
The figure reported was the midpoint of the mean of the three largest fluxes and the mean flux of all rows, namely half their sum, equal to 18.9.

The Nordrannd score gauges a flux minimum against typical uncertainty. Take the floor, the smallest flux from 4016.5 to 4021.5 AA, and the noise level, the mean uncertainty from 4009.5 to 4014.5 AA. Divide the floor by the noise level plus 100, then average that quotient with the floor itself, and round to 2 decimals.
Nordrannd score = 8.62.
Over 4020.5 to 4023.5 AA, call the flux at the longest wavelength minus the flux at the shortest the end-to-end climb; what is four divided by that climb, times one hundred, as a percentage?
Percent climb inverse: 225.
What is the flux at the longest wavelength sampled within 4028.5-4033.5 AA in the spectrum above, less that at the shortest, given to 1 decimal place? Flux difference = 3.4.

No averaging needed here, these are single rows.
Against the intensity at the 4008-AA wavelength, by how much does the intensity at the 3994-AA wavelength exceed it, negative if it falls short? -3.2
